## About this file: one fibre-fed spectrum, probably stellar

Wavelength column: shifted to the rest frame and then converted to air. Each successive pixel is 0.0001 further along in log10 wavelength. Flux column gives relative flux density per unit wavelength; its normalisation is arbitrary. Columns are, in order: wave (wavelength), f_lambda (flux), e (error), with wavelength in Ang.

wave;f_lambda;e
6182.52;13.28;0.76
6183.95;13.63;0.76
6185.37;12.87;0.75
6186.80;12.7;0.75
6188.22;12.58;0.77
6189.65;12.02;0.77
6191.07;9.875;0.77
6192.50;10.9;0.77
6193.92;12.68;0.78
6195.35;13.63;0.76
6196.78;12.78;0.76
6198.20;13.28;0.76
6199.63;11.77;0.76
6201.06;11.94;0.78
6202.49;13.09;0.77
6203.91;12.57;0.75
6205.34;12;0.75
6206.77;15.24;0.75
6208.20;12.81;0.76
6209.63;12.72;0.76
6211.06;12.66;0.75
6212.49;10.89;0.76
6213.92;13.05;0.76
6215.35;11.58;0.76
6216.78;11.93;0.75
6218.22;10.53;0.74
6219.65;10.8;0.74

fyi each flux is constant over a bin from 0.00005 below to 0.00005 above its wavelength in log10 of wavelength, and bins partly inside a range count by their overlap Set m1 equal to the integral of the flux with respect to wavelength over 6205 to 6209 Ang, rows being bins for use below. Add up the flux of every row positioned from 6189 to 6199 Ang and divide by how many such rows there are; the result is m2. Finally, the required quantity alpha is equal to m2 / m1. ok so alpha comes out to 0.23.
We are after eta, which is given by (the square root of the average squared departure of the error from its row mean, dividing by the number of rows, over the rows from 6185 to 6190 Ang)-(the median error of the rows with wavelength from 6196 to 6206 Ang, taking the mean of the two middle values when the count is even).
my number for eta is -0.750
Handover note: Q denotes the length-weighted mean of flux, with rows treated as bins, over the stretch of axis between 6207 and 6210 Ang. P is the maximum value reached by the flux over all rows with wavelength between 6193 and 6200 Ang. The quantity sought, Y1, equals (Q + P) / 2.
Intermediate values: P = 13.63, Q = 13.2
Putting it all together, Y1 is 13.4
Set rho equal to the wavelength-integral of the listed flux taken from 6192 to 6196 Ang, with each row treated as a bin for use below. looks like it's 49.9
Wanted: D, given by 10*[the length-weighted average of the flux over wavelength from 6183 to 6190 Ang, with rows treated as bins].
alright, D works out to 128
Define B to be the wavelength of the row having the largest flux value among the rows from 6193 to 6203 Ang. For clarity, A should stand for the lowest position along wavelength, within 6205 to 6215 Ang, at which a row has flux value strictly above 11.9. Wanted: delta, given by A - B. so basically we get 10.0 Ang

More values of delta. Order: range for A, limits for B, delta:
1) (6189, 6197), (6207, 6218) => -24.3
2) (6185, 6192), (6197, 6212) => -21.4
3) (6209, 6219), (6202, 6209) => 2.9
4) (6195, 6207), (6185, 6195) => 10.0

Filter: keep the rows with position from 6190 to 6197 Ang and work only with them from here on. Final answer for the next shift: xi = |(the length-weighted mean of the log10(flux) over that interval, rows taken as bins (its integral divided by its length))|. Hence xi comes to 1.07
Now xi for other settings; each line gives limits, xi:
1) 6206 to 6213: 1.11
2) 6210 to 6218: 1.08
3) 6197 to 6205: 1.10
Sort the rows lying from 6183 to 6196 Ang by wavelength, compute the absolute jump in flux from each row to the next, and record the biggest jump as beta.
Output 2.1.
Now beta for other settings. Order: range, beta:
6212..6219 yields 2.2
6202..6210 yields 3.2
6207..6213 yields 1.8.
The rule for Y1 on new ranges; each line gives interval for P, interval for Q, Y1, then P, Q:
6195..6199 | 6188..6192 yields 12.5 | 13.63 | 11.3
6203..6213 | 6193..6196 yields 14.1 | 15.24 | 13.0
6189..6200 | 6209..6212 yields 13.1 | 13.63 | 12.6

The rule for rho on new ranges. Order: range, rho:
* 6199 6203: 48.9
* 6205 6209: 53.8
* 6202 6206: 50.2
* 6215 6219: 45.2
